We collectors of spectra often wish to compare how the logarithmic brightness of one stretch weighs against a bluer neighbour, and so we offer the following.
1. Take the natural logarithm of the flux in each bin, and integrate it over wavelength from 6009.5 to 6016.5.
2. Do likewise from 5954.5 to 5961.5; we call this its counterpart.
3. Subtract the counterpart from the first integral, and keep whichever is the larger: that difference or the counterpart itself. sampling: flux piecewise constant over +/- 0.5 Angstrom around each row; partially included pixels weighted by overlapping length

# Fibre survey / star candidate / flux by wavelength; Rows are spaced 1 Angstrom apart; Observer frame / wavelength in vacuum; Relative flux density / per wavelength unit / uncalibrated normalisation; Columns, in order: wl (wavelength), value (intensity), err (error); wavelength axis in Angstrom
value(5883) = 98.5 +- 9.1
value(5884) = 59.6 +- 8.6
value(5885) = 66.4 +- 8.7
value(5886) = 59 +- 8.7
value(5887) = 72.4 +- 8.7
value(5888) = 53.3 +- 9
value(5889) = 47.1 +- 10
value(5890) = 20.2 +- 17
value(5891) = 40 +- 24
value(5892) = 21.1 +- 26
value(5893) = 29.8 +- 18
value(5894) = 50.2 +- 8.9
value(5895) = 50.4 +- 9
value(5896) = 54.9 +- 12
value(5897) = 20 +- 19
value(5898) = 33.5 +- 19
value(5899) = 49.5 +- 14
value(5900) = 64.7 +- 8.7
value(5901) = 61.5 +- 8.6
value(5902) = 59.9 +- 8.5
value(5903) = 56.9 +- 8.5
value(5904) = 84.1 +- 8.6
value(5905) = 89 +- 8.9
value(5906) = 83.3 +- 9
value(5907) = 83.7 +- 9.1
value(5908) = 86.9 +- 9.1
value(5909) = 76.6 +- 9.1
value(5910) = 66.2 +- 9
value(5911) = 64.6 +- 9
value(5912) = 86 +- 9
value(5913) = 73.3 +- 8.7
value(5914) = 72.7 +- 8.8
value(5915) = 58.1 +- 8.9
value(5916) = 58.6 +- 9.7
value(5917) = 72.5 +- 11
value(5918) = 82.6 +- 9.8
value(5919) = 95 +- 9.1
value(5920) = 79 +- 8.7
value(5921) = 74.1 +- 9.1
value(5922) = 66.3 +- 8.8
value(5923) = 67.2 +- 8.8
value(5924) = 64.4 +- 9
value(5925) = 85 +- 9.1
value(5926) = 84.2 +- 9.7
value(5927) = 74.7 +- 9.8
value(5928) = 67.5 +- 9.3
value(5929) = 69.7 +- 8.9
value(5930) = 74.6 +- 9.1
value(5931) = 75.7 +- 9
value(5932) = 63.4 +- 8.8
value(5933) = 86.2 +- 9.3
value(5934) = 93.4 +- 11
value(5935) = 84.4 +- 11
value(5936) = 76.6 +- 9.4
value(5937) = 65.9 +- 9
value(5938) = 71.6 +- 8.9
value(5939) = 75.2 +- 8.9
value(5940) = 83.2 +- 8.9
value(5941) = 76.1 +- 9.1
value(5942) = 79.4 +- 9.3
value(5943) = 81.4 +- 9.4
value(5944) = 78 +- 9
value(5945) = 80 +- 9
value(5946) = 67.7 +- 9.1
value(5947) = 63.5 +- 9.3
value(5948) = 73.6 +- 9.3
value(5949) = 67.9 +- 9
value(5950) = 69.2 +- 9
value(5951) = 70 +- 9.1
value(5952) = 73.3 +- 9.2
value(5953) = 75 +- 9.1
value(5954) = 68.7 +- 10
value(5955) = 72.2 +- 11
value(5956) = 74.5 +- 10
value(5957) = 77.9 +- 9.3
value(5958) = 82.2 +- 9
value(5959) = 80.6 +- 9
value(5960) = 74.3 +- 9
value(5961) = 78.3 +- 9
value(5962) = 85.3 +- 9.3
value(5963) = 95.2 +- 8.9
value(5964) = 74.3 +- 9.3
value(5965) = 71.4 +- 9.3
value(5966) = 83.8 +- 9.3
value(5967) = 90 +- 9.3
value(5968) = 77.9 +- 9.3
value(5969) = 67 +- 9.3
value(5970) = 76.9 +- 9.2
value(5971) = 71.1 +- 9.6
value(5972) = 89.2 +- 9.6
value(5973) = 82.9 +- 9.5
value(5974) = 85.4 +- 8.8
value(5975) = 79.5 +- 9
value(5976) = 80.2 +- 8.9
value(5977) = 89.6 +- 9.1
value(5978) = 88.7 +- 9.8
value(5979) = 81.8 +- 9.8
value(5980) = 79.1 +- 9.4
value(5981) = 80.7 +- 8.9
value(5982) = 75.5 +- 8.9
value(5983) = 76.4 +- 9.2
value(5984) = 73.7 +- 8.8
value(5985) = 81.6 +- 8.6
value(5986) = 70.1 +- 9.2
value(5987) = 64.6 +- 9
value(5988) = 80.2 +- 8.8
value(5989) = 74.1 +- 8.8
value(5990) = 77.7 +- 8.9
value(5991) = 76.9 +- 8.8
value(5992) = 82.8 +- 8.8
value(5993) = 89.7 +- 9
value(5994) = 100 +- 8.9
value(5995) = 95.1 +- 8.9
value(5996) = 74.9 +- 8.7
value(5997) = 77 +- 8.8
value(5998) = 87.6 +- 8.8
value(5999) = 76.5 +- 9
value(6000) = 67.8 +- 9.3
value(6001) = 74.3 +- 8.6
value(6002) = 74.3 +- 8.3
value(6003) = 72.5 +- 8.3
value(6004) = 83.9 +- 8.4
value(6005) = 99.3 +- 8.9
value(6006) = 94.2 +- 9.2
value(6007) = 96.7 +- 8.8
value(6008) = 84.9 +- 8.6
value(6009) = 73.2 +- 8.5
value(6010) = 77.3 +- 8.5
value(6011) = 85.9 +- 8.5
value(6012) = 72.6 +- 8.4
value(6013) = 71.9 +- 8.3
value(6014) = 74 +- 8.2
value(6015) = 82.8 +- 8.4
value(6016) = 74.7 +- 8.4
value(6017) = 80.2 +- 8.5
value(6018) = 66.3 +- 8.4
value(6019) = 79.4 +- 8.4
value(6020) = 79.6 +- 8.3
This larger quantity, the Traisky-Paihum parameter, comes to 30.4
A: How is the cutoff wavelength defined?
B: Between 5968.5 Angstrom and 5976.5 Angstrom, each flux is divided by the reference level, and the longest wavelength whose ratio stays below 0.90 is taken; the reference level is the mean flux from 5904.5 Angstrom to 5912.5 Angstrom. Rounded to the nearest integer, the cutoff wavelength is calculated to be 5971 Angstrom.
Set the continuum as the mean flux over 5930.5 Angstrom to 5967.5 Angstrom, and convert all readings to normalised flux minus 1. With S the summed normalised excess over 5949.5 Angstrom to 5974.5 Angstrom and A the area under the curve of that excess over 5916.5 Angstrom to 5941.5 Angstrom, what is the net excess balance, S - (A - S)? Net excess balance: 0.9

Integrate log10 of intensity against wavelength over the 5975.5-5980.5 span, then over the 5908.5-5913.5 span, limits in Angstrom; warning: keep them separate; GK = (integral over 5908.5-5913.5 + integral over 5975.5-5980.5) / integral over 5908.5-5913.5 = 2.0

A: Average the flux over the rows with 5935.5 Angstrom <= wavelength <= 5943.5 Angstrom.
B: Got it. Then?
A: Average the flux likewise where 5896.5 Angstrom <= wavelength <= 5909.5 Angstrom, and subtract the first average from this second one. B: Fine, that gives -11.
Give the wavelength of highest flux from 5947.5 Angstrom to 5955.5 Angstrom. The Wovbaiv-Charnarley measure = 5953 Angstrom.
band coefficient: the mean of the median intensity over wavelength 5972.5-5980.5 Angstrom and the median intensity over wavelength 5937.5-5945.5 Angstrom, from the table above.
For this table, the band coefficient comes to 81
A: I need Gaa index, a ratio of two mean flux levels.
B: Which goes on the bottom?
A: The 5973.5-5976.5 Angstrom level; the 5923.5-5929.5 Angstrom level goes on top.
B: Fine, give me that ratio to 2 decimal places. 0.91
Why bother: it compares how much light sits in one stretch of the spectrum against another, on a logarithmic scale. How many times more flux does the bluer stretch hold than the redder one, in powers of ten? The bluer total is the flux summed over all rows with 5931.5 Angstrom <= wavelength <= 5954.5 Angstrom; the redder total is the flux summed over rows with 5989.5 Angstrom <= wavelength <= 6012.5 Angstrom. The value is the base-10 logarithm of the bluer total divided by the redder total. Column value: -0.041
